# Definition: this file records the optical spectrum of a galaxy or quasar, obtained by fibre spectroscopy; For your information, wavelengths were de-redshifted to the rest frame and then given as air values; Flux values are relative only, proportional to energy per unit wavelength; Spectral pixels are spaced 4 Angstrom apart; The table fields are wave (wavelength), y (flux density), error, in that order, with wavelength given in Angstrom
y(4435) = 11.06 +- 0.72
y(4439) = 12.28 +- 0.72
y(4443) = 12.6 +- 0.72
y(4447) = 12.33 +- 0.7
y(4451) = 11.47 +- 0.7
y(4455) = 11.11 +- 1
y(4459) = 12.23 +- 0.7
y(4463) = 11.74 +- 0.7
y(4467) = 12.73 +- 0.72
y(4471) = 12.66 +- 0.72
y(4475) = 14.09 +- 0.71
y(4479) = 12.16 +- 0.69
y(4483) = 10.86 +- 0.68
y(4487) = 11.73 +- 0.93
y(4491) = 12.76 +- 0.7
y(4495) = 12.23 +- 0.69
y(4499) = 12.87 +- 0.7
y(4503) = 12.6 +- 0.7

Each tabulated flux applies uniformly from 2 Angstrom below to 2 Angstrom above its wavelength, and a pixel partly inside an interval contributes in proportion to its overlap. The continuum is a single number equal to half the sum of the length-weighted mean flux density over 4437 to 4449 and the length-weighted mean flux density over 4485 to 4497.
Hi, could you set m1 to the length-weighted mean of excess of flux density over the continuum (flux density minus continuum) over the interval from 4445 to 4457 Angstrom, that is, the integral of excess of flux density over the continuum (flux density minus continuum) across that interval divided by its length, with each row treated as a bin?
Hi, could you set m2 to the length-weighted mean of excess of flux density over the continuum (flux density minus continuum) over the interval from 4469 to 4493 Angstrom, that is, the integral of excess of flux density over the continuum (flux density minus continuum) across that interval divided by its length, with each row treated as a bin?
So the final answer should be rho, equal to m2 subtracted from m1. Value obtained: -0.74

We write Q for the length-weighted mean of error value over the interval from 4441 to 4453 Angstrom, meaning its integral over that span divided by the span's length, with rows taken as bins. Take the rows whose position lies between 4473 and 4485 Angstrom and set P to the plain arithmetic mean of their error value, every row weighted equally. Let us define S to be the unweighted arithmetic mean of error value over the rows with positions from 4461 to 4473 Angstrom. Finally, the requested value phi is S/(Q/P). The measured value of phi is 0.70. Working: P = 0.693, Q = 0.71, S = 0.713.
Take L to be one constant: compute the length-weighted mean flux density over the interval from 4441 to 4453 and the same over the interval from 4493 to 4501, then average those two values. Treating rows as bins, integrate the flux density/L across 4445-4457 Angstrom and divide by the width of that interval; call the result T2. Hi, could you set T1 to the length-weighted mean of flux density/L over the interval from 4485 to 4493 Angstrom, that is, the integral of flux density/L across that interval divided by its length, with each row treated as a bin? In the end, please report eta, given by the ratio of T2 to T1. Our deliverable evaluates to 0.95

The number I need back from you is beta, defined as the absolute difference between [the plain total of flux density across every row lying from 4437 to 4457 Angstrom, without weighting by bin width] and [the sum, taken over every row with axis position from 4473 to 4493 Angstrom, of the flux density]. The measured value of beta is 1.81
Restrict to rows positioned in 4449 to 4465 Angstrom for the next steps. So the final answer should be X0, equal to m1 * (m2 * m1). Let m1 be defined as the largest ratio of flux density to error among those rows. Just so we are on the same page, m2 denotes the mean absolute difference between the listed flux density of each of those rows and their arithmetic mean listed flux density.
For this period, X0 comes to 106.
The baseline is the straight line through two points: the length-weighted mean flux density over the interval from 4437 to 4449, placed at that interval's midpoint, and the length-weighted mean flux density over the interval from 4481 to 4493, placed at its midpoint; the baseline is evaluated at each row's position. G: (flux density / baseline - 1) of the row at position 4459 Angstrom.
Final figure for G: 0.00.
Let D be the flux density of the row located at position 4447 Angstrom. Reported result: 12.33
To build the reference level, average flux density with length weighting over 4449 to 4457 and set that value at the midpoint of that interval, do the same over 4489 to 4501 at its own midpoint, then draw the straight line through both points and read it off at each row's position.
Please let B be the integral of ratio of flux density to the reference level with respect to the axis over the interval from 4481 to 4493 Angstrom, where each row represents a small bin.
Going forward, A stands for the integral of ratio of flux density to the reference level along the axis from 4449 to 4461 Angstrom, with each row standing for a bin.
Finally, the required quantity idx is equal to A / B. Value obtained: 1.07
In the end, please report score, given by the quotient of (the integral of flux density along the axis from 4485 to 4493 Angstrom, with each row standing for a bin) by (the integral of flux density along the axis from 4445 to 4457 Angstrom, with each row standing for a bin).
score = 0.7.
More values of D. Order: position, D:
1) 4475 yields 14.09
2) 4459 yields 12.23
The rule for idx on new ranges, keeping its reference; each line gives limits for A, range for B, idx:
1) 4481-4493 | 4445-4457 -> 0.92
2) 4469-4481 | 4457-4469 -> 1.03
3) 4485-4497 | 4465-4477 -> 0.88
